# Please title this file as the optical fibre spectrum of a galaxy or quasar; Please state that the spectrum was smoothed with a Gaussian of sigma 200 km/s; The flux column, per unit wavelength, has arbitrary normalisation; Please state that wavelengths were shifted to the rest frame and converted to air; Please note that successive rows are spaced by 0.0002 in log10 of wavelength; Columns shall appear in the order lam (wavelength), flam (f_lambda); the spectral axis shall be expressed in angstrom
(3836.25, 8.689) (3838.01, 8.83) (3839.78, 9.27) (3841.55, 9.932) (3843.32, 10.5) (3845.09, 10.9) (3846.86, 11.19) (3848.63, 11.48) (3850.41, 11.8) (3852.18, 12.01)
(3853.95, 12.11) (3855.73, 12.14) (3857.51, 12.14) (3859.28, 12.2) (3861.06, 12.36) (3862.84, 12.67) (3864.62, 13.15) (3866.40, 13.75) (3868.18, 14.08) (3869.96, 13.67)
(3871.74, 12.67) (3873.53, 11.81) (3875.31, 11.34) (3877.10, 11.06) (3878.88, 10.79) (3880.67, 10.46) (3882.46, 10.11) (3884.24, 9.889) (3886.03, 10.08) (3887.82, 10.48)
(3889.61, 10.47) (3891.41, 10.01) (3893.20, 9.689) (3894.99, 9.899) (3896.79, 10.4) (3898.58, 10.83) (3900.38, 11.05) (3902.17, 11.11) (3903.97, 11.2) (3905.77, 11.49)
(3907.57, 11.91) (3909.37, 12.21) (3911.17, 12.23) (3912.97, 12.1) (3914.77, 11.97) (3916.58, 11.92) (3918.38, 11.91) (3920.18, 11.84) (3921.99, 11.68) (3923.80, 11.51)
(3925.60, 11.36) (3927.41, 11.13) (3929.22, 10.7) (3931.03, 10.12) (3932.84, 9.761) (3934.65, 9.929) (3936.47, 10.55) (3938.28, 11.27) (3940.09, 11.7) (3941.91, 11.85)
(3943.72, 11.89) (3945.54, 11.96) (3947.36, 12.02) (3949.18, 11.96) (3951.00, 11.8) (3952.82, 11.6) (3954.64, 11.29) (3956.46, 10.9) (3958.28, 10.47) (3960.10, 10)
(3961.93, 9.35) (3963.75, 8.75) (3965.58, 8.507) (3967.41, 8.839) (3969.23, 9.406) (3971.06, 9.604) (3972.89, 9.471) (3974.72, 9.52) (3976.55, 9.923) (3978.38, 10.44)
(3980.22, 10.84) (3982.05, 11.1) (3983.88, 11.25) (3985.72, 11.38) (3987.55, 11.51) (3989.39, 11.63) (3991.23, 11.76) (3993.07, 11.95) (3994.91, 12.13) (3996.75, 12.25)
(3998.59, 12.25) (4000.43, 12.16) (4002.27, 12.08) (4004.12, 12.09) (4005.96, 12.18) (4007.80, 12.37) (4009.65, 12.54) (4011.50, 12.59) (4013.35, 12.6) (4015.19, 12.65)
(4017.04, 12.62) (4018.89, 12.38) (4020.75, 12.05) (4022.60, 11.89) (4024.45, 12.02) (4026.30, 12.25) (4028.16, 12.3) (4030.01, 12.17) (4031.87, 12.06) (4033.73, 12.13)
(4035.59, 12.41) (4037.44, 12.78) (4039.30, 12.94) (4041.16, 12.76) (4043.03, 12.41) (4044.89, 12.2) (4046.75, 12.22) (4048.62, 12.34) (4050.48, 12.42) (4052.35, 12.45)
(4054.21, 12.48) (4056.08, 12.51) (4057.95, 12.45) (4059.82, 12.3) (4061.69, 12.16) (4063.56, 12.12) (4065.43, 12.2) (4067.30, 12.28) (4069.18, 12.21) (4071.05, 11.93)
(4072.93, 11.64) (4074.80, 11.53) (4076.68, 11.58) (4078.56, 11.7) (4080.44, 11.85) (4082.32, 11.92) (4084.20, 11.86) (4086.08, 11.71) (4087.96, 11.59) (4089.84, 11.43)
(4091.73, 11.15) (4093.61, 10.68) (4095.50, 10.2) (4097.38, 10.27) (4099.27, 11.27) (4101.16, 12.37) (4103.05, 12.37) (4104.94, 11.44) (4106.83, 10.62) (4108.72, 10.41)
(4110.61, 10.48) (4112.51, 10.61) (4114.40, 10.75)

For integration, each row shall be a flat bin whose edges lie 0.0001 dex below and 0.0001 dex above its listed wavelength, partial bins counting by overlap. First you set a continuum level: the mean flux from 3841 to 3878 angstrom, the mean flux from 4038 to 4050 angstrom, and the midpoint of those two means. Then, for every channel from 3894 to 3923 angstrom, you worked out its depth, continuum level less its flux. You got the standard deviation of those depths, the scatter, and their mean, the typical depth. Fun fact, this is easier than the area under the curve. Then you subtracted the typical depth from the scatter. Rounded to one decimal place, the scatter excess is -0.1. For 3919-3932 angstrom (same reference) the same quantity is -0.5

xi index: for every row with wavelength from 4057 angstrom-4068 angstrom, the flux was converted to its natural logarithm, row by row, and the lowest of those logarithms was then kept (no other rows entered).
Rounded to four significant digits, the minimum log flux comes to 2.495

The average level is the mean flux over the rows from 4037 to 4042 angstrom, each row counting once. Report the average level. 12.8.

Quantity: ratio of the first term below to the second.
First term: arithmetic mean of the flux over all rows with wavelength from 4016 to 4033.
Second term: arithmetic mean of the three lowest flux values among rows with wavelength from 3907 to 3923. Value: 1.032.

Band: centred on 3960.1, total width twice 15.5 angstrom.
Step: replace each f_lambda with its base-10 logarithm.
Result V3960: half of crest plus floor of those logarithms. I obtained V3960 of 1.00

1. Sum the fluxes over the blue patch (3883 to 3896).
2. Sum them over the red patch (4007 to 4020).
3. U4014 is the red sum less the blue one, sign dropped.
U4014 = 17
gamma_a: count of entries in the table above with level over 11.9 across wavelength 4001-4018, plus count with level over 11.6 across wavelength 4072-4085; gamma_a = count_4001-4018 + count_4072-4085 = 14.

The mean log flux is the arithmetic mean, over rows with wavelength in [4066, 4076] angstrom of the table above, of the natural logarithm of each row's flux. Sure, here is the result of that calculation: 2.48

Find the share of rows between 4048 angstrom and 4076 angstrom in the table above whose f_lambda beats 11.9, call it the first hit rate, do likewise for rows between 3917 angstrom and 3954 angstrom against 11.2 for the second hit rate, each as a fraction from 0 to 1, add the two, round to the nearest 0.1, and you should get 1.6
